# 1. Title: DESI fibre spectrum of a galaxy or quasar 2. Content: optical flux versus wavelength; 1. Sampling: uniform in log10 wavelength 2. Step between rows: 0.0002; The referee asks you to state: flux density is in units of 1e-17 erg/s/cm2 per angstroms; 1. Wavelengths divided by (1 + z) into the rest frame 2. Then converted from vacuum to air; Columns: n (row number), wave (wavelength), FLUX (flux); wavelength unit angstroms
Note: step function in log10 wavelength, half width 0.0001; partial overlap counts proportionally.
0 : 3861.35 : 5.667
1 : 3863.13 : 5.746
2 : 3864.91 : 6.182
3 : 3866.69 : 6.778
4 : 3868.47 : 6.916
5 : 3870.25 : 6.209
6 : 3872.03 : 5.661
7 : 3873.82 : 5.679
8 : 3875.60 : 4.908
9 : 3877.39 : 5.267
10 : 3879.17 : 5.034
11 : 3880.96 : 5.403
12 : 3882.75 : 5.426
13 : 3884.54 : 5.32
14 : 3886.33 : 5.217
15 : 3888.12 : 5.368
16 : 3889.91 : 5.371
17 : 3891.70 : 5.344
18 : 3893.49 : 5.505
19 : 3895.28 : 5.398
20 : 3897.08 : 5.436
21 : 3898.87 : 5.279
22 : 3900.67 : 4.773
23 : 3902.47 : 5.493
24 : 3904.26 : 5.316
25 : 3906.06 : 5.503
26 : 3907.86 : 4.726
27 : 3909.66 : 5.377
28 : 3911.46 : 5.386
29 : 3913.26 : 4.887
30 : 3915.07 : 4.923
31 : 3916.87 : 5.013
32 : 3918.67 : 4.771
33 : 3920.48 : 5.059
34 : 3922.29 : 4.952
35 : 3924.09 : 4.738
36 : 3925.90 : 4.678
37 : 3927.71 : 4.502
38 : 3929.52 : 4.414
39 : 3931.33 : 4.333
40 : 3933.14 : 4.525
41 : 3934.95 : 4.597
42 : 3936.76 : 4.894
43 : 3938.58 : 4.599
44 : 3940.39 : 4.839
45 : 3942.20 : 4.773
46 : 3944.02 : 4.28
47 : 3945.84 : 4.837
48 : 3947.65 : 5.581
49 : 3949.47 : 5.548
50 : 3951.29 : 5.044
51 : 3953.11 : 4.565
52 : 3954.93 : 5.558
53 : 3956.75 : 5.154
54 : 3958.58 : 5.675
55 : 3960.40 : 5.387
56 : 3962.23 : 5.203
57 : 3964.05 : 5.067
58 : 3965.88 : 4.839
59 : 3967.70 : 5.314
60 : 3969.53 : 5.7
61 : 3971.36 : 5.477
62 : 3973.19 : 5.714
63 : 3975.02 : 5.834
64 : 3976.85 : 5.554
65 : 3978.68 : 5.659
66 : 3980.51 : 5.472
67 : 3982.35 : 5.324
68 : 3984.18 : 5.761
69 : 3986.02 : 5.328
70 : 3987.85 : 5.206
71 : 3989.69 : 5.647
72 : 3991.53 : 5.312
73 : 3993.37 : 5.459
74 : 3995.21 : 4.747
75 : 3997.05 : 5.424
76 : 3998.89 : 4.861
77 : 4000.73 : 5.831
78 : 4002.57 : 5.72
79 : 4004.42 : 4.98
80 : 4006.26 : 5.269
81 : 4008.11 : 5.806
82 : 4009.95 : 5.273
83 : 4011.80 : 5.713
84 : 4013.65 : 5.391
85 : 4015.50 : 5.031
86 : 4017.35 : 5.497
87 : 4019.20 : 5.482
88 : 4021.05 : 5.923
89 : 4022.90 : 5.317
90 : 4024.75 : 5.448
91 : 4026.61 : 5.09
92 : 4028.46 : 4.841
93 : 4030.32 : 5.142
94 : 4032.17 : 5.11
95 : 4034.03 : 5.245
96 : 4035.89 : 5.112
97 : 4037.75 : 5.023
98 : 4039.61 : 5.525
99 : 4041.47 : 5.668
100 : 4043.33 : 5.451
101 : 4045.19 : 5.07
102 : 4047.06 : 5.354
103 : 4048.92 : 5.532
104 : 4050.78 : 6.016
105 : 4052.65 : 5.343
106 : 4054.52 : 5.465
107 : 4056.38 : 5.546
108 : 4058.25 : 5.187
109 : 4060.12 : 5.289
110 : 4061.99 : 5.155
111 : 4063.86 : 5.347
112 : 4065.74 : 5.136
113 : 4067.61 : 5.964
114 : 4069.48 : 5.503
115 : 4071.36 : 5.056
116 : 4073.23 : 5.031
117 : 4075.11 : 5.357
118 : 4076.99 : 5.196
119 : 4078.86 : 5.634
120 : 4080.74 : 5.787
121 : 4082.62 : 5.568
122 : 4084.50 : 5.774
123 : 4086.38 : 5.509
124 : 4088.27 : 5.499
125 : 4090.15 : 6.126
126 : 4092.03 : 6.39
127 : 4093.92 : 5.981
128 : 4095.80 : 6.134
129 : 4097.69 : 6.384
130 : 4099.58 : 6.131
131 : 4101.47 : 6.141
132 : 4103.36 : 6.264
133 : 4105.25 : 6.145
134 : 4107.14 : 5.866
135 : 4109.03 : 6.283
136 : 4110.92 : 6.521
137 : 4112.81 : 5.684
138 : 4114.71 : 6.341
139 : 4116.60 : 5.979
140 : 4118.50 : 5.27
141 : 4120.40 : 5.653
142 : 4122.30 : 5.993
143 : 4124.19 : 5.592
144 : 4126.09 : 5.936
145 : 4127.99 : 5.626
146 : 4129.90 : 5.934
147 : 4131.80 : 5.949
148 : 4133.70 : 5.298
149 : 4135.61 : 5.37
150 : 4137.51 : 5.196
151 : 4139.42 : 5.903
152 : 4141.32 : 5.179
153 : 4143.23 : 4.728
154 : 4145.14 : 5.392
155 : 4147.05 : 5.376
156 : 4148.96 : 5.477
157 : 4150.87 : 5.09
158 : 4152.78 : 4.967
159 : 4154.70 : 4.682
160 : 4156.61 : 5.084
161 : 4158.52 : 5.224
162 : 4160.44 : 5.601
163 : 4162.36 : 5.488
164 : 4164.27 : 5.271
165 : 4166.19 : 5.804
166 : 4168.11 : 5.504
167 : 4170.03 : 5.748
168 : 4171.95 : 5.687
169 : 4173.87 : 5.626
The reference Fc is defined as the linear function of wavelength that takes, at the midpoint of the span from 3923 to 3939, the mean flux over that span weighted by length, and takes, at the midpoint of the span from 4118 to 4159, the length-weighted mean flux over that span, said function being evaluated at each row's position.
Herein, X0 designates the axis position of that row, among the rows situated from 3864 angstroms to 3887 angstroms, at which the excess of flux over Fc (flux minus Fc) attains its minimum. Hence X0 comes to 3875.60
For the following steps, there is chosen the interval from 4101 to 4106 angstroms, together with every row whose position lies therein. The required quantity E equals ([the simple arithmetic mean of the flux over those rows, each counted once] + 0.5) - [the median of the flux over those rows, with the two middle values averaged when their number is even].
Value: 0.538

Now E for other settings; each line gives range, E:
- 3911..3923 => 0.547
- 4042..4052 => 0.534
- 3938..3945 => 0.437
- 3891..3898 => 0.504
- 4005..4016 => 0.582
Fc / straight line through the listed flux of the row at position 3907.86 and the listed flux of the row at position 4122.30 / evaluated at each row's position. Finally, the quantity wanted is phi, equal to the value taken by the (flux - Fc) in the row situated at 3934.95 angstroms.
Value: -0.3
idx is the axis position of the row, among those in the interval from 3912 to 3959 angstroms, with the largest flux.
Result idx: 3958.58 angstroms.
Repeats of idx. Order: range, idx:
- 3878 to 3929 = 3893.49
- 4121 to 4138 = 4122.30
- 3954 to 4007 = 3975.02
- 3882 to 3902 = 3893.49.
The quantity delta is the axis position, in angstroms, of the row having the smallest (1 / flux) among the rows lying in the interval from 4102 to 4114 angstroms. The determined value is 4110.92 angstroms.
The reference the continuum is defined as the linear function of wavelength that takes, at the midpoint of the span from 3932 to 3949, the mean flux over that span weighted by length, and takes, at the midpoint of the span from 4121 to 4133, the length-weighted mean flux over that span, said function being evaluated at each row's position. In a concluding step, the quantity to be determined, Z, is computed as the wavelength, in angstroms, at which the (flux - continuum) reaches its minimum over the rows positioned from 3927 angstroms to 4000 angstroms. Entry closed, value 3944.02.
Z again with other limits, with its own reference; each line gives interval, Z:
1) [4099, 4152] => 4143.23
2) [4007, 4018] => 4015.50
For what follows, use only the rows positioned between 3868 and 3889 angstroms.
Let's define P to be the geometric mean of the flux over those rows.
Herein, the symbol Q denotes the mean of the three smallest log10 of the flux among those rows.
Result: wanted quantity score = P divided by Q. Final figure 7.83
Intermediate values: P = 5.5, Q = 0.703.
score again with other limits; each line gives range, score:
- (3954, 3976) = 7.71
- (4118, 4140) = 7.82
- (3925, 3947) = 7.22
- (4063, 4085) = 7.71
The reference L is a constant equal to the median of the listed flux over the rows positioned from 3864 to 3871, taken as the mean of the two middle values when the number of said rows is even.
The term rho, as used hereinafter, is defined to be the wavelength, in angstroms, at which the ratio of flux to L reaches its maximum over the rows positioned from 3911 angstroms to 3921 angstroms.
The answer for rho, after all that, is 3911.46 angstroms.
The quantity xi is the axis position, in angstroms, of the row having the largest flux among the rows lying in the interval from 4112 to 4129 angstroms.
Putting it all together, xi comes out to 4114.71 angstroms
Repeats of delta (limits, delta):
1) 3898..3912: 3906.06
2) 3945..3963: 3958.58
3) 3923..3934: 3924.09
